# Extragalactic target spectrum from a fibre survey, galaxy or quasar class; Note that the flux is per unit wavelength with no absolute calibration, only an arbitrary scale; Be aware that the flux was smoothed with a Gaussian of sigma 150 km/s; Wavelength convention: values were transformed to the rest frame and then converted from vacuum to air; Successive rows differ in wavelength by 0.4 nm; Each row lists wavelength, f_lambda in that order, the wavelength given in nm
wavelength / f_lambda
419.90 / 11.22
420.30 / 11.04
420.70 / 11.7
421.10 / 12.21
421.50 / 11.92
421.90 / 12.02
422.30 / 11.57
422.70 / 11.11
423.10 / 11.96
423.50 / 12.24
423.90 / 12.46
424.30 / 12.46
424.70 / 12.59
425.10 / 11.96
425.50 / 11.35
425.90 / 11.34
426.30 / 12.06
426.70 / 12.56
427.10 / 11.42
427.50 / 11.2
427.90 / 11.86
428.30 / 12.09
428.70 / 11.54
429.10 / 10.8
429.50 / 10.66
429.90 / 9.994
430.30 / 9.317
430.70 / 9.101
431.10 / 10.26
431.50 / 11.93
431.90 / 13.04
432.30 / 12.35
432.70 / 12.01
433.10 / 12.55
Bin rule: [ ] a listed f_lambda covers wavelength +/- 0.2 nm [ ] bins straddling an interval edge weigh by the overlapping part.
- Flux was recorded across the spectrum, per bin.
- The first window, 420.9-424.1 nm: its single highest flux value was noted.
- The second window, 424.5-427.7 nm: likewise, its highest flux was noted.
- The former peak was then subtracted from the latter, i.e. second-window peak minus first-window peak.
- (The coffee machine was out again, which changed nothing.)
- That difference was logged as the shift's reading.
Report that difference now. 0.1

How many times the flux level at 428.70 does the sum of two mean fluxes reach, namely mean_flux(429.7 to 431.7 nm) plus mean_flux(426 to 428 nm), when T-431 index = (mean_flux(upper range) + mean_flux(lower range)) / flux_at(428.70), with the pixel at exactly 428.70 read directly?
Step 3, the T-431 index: 1.90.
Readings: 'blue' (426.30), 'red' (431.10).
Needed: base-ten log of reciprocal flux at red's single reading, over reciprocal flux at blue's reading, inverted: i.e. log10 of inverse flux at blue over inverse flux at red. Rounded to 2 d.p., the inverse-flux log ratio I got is -0.07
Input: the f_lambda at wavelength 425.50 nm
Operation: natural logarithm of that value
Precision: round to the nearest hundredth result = 2.43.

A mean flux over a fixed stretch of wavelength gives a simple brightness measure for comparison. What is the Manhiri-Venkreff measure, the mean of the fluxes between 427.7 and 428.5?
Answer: 12.0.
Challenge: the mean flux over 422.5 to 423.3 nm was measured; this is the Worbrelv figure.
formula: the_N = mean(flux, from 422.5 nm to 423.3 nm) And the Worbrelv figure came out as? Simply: 11.5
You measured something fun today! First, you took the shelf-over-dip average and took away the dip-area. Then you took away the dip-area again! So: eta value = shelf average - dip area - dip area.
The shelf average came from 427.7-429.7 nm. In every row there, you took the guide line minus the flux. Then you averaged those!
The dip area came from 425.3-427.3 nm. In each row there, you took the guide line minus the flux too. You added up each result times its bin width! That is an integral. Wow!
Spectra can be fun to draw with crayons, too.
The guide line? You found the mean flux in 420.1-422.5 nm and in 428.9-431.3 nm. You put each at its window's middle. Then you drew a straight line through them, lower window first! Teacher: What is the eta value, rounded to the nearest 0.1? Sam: 2.8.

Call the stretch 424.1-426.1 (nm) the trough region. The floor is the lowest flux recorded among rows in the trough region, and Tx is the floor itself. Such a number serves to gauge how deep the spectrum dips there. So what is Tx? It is 11.34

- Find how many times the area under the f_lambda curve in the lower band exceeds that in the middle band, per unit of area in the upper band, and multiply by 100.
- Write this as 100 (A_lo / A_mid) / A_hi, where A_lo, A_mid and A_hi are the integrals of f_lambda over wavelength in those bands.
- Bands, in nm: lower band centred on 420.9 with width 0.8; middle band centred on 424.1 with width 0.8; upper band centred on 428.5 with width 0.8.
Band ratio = 10.2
